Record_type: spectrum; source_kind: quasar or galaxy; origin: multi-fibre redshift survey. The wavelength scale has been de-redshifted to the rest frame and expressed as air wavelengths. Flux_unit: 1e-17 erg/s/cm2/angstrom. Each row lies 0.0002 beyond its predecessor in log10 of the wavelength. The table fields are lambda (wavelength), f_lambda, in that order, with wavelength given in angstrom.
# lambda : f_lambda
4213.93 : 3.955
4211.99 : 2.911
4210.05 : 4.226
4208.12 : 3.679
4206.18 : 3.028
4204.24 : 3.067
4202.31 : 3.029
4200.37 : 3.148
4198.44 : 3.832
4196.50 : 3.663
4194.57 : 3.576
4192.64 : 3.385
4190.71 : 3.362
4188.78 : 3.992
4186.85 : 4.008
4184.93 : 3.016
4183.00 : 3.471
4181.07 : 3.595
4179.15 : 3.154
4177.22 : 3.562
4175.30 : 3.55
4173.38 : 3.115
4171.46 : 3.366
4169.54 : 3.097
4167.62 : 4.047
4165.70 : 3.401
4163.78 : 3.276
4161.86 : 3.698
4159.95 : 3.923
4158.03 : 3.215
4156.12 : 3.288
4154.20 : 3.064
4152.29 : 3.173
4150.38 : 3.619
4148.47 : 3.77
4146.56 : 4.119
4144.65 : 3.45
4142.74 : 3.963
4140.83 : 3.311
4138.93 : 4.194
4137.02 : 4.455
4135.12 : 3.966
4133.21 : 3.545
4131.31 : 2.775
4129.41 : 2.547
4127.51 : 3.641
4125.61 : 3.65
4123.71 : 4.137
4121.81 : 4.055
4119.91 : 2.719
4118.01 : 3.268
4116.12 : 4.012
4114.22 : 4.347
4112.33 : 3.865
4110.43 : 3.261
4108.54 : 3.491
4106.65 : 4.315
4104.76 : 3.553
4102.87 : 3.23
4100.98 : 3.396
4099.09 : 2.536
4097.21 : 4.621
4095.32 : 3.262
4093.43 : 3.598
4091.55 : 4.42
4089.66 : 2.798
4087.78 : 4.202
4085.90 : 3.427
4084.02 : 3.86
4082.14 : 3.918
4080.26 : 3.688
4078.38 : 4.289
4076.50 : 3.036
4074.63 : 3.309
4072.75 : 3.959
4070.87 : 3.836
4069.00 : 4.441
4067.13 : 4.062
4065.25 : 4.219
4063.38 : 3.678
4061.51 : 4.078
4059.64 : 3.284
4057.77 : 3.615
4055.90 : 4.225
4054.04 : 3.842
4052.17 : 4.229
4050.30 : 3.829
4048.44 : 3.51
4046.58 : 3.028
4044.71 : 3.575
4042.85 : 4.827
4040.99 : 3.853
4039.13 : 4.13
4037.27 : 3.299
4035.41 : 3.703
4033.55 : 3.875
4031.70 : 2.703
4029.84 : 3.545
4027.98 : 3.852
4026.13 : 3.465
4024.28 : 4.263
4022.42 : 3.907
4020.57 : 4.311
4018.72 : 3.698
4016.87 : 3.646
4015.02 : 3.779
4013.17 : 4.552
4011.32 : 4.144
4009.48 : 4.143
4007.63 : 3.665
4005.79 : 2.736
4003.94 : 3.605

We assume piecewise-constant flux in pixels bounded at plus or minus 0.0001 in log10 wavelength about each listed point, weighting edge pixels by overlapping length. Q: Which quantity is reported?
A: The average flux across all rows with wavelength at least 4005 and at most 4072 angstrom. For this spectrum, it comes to 3.82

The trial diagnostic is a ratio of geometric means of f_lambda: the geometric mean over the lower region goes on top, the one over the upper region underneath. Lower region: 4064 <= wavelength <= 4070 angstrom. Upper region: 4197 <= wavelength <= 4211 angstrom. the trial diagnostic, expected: 1.2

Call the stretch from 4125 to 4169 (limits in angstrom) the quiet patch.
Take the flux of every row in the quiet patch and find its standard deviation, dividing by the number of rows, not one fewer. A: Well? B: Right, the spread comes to 0.45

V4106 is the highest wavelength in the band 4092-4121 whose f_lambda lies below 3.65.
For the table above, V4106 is 4119.91 angstrom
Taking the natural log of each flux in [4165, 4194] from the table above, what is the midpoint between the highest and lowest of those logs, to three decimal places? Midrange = 1.251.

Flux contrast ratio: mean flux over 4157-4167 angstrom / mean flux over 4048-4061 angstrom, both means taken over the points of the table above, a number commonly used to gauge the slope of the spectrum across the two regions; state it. 0.92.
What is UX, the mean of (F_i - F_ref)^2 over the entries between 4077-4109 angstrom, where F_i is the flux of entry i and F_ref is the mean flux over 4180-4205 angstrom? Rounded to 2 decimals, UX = 0.35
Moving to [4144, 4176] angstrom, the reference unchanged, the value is 0.11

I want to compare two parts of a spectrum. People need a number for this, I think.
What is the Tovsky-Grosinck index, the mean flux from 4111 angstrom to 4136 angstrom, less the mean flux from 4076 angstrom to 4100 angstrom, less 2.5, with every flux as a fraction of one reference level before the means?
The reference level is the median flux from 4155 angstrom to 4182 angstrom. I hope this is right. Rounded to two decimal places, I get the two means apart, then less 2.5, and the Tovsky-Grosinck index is -2.53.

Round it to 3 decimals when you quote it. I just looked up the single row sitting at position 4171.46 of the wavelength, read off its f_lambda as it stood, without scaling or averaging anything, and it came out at 3.366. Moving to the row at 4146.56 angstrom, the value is 4.119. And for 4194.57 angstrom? 3.576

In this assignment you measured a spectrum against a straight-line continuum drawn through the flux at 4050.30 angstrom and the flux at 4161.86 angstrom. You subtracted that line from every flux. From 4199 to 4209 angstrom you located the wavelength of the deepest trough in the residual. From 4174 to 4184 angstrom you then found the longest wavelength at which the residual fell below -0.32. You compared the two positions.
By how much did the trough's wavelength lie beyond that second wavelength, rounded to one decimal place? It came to 23.2 angstrom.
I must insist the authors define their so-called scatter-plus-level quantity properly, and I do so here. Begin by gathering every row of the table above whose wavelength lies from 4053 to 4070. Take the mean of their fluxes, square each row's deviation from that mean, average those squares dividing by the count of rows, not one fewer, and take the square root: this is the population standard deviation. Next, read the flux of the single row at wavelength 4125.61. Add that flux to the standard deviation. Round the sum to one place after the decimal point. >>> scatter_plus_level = 4.0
